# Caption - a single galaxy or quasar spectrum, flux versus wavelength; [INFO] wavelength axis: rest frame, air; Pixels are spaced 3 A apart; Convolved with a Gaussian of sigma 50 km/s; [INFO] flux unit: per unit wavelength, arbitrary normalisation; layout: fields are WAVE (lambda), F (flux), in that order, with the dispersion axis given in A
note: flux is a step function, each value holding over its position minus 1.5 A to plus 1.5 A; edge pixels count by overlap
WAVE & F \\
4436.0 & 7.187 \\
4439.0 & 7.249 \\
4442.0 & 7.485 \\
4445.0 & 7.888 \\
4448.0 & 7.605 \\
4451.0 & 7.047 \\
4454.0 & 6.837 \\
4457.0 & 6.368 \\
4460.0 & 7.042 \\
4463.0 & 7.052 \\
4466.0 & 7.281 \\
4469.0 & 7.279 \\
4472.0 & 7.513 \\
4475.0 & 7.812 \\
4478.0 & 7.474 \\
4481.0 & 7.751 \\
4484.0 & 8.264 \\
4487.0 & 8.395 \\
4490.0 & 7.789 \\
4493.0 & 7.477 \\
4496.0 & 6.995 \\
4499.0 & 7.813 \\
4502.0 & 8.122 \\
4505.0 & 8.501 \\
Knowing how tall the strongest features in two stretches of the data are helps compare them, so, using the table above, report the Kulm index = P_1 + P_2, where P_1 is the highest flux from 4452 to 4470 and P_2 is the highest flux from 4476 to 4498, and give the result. 15.68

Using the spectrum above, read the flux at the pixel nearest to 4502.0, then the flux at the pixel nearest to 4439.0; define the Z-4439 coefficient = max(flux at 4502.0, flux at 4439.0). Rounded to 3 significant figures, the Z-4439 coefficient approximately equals 8.12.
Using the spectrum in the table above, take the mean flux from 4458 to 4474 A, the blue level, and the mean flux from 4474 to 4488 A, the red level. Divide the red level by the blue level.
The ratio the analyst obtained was 1.10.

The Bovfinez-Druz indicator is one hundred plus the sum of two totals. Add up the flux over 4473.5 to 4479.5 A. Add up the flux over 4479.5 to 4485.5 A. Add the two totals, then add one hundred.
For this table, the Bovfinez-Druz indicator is 131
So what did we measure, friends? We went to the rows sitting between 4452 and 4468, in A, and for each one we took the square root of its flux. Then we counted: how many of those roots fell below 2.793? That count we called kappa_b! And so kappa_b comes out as 5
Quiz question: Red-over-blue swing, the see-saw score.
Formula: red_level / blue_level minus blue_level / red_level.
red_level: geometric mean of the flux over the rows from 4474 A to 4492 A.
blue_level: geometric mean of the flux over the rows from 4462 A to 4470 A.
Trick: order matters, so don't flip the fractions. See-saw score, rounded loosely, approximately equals 0.19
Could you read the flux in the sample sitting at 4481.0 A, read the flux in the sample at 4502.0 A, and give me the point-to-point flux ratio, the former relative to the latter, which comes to 0.95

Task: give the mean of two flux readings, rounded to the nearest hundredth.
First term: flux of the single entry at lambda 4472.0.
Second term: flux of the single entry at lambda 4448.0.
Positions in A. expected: 7.56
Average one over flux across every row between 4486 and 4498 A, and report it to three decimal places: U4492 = 0.131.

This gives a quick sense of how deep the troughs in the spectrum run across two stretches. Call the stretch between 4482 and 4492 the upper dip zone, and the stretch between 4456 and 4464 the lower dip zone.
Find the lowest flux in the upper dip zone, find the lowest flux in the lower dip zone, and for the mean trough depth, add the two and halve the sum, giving 7.08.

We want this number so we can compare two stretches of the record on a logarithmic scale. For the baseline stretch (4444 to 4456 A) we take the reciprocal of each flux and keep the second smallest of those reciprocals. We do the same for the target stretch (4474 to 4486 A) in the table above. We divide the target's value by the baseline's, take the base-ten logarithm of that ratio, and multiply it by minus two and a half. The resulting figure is 0.029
